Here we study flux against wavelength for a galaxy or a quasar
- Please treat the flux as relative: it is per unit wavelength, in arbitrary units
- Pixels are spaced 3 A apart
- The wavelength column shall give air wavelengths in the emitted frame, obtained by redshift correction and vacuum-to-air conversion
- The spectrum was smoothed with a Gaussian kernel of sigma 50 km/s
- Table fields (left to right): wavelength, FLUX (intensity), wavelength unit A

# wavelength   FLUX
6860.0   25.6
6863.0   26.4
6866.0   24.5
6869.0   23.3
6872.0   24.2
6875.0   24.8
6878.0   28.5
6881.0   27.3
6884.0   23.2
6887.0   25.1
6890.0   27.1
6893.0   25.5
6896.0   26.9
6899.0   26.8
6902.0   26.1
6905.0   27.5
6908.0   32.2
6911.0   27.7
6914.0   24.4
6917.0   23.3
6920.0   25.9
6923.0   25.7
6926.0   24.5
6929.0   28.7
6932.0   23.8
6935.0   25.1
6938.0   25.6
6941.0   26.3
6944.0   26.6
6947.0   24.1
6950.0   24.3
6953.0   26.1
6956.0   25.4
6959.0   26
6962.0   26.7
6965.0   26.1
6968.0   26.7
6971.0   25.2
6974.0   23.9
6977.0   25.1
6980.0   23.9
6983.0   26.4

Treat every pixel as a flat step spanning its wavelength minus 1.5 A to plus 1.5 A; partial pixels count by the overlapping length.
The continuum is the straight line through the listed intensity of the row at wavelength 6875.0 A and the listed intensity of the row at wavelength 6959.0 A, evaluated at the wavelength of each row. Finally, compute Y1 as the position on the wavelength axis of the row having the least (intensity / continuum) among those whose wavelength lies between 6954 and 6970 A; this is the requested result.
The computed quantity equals 6956.0 A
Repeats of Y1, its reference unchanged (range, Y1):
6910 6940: 6917.0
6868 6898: 6884.0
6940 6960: 6947.0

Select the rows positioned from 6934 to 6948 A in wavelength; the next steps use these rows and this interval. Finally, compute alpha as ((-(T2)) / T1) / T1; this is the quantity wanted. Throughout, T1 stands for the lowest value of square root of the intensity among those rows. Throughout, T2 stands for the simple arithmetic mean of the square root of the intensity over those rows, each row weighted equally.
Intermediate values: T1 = 4.91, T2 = 5.05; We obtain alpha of -0.210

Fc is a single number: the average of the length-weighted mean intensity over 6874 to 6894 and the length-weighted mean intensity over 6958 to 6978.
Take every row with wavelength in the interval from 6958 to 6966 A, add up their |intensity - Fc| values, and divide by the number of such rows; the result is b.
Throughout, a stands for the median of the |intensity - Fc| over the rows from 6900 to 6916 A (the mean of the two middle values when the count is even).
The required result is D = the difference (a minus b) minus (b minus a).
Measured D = 2.5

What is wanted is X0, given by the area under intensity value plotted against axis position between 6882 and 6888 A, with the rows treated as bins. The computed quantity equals 146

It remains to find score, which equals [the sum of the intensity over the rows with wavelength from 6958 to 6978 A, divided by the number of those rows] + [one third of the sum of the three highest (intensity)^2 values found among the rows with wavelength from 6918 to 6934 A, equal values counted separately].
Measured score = 744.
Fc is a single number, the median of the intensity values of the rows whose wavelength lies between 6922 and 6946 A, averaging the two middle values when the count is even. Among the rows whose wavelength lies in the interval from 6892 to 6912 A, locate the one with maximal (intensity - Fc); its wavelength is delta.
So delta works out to 6908.0 A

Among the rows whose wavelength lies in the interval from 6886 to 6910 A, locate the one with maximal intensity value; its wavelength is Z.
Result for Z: 6908.0 A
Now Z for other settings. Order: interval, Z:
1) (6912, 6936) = 6929.0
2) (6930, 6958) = 6944.0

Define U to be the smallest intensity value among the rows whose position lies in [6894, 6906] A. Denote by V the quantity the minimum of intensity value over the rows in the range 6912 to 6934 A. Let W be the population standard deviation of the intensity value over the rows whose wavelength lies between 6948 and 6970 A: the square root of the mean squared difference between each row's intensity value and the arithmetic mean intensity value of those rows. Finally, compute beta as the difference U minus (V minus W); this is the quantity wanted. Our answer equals 3.6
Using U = 26.1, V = 23.3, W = 0.77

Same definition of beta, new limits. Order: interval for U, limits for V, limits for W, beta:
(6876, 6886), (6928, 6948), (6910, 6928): 0.8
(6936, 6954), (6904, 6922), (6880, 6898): 2.2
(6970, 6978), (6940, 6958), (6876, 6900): 1.3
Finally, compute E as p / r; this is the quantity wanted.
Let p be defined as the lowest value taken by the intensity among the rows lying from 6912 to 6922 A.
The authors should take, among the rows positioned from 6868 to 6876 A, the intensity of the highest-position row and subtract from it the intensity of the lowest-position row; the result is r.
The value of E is 16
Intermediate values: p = 23.3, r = 1.5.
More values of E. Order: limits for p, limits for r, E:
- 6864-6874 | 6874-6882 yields 9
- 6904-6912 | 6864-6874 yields -92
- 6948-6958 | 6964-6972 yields -27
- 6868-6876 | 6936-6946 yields 23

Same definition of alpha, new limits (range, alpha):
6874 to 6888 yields -0.219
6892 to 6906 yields -0.202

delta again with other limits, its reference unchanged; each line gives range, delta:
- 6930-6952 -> 6944.0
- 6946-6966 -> 6962.0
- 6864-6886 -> 6878.0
